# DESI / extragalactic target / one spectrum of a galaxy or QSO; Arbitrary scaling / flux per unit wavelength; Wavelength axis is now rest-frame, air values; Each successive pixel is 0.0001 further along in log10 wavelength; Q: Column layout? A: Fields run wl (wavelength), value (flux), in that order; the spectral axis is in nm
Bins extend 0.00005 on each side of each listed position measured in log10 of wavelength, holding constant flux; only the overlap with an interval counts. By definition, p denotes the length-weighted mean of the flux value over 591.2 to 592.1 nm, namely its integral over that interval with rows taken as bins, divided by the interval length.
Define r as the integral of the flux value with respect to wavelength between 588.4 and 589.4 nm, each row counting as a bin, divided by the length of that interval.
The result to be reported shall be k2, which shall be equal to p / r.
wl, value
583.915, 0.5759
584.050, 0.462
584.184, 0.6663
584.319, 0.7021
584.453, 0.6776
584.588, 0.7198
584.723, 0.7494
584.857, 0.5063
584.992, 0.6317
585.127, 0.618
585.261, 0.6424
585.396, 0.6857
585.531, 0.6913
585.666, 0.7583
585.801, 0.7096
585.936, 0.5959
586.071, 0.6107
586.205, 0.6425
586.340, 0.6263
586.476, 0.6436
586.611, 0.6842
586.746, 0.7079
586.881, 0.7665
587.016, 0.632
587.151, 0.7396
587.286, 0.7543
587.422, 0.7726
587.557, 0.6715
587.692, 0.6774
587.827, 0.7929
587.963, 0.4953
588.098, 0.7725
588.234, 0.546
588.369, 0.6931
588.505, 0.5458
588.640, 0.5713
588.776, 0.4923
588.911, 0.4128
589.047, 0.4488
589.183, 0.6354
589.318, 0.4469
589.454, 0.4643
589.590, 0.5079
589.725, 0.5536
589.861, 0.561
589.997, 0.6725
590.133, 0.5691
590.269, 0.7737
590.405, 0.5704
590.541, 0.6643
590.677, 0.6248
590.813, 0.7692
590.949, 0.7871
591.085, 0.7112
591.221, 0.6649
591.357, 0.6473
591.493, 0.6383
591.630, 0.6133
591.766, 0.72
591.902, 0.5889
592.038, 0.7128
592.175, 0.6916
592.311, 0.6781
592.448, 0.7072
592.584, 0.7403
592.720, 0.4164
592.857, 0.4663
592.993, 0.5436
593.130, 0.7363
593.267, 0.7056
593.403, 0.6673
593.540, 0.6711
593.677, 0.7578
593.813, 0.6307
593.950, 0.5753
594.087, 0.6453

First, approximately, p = 0.65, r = 0.514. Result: 1.27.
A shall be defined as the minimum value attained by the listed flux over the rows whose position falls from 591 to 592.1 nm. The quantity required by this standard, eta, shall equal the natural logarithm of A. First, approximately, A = 0.5889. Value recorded -0.529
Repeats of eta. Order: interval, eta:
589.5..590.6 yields -0.677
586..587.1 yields -0.493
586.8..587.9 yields -0.459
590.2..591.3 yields -0.561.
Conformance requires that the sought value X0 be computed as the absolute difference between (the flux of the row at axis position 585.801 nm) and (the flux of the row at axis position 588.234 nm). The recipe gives 0.16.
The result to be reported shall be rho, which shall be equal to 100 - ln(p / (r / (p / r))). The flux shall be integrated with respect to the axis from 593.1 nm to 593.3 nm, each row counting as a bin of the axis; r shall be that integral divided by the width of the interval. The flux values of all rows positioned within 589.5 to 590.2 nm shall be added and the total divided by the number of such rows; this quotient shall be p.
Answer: 100.5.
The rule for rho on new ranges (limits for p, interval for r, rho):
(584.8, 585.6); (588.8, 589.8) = 99.5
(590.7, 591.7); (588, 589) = 99.6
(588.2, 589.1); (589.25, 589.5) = 99.7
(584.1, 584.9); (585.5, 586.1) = 100.0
